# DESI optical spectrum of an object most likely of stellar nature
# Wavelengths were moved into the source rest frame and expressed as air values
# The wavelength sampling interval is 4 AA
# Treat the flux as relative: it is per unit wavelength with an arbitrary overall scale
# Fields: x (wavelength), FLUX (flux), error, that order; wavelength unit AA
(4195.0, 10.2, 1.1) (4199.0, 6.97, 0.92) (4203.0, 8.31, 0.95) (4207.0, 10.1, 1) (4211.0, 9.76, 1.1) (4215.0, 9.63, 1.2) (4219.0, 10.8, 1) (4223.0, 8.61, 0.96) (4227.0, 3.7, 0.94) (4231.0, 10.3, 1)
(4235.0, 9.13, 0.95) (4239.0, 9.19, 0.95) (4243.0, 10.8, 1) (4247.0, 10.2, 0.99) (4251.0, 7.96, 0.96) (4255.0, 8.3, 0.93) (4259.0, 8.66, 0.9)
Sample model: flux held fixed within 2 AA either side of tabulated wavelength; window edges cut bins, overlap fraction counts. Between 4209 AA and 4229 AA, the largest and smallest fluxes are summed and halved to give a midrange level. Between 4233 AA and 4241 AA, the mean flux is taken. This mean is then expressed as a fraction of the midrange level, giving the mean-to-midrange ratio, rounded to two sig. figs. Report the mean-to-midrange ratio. 1.3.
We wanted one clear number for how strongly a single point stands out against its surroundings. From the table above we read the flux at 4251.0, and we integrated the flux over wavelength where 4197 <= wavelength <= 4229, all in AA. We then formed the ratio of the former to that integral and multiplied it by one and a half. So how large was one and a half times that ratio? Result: 0.0440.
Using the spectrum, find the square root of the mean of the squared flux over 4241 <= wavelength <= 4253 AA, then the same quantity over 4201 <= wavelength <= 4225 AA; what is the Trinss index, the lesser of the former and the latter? 9.57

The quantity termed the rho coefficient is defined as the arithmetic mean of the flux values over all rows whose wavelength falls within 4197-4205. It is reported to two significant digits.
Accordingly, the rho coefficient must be 7.6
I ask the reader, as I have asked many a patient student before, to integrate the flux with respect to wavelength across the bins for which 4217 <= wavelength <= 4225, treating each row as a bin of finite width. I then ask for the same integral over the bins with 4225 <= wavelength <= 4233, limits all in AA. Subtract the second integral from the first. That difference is 22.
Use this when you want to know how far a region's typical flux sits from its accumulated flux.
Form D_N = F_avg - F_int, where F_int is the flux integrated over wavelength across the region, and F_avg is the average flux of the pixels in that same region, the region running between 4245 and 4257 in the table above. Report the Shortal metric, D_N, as -97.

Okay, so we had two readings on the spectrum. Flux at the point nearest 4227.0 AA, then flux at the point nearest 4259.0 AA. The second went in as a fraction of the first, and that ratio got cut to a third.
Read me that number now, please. 0.78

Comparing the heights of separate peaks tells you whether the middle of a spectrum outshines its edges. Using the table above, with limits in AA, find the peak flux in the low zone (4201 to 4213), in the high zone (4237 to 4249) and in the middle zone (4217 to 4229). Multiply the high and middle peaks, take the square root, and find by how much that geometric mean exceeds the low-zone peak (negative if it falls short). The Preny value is 0.7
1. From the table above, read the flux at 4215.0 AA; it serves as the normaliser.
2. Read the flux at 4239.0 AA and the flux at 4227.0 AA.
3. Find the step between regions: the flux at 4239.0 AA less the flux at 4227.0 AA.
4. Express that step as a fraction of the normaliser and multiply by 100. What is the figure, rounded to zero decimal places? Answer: 57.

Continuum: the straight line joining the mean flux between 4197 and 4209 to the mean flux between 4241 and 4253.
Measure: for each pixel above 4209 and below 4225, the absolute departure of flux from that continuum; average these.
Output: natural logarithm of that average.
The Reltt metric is 0.05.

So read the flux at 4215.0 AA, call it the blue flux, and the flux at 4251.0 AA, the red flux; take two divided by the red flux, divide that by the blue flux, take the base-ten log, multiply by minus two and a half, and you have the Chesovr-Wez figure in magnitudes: 4.0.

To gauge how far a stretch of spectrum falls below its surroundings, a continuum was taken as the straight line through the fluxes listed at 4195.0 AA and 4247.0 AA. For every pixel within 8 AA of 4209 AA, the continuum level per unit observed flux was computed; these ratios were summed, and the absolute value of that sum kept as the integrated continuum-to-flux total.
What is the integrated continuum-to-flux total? 4.3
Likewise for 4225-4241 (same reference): 6.0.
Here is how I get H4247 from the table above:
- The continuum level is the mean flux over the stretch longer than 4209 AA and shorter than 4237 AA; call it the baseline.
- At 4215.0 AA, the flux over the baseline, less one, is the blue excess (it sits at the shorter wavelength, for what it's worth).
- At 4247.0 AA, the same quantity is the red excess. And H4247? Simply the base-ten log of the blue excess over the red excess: -0.2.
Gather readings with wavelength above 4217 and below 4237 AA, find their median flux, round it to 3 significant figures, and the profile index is 9.13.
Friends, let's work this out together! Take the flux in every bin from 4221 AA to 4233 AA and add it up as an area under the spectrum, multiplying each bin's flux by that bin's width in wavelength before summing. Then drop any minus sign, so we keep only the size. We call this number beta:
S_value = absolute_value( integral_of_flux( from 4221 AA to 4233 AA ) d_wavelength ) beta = 90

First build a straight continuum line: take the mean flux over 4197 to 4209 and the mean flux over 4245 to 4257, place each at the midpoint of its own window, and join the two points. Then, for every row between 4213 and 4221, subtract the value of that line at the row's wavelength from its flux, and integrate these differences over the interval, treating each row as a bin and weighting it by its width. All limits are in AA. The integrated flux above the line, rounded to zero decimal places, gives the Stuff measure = 13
